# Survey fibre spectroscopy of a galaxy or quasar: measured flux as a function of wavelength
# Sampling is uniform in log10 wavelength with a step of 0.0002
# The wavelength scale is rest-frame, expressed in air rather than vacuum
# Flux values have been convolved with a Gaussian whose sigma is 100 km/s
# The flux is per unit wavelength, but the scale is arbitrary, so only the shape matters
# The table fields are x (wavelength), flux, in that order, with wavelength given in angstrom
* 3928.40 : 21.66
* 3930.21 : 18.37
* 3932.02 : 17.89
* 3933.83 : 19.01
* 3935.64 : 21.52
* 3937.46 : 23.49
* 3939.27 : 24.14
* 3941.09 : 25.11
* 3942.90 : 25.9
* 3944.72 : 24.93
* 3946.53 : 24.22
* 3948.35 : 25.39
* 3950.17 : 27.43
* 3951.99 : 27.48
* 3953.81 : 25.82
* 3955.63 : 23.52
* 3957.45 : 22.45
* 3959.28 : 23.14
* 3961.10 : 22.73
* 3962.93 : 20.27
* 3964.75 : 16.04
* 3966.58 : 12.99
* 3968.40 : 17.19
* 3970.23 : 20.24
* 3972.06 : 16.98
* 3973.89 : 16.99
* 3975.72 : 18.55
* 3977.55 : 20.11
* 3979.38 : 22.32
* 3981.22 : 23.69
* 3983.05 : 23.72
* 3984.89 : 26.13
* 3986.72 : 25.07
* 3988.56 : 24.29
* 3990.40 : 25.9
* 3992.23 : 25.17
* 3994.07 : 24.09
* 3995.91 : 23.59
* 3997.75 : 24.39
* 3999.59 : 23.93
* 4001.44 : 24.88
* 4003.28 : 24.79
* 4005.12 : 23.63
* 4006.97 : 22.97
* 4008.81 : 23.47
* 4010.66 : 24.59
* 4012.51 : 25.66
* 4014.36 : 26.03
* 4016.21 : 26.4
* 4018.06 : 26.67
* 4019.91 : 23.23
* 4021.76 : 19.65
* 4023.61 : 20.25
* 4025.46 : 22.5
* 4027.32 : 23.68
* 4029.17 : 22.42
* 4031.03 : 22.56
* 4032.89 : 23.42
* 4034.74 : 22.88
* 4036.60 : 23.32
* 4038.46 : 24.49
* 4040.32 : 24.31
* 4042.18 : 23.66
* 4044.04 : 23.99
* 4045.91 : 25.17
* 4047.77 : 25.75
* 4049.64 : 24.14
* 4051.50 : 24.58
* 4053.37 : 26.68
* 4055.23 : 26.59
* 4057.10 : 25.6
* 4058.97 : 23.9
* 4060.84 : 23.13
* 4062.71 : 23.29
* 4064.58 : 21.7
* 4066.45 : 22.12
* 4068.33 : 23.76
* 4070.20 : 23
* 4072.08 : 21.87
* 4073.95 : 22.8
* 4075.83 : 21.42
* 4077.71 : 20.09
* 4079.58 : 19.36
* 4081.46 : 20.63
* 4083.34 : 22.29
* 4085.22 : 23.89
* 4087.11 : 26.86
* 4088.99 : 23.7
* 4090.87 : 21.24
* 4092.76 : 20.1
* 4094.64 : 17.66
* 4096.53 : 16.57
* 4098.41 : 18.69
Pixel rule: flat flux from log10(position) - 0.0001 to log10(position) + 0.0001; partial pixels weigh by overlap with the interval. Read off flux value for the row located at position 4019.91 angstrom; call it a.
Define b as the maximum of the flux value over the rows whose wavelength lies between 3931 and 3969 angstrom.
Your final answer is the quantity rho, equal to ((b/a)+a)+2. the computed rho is 26.4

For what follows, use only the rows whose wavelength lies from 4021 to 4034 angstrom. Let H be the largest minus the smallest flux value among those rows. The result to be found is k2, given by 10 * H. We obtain 40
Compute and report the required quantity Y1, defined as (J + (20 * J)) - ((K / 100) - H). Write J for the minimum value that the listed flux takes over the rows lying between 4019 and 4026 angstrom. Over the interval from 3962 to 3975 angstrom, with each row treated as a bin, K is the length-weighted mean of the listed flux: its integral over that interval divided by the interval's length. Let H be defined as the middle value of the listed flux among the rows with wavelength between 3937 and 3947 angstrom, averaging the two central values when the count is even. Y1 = 437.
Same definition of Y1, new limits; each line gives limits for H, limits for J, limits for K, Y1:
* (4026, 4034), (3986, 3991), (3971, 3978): 533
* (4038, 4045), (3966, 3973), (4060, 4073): 297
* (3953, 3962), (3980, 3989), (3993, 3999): 520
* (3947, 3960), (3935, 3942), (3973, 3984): 477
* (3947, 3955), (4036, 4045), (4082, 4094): 516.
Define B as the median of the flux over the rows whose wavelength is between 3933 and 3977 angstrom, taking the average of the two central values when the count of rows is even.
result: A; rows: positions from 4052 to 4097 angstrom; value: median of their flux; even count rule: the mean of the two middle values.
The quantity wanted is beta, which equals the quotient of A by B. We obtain 0.983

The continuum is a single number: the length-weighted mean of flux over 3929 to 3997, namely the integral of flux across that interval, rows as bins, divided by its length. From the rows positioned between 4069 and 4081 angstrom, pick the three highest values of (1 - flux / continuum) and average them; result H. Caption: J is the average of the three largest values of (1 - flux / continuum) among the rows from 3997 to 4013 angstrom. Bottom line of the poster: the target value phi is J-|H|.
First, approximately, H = 0.09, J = -0.05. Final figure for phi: -0.14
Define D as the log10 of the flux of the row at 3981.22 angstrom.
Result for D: 1.37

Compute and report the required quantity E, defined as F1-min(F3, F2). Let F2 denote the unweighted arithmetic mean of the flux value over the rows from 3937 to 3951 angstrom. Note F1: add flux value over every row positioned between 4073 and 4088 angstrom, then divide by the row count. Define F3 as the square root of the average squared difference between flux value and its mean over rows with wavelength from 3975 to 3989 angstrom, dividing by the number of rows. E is 19.8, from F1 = 22.2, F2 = 25.1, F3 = 2.38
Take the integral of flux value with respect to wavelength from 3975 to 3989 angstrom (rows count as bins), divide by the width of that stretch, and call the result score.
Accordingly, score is 23.0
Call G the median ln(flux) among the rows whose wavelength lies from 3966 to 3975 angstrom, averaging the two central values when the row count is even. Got 2.83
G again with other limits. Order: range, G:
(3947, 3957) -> 3.25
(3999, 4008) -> 3.18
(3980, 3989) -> 3.19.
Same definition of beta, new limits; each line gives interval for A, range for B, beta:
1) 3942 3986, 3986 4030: 0.948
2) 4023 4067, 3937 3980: 1.032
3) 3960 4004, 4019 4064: 0.999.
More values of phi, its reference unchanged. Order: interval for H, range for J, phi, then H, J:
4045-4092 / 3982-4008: -0.15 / 0.10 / -0.05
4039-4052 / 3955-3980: 0.24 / -0.07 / 0.31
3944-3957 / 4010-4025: -0.03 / -0.09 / 0.06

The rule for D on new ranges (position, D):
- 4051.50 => 1.39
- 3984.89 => 1.42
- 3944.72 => 1.40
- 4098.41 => 1.27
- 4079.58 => 1.29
